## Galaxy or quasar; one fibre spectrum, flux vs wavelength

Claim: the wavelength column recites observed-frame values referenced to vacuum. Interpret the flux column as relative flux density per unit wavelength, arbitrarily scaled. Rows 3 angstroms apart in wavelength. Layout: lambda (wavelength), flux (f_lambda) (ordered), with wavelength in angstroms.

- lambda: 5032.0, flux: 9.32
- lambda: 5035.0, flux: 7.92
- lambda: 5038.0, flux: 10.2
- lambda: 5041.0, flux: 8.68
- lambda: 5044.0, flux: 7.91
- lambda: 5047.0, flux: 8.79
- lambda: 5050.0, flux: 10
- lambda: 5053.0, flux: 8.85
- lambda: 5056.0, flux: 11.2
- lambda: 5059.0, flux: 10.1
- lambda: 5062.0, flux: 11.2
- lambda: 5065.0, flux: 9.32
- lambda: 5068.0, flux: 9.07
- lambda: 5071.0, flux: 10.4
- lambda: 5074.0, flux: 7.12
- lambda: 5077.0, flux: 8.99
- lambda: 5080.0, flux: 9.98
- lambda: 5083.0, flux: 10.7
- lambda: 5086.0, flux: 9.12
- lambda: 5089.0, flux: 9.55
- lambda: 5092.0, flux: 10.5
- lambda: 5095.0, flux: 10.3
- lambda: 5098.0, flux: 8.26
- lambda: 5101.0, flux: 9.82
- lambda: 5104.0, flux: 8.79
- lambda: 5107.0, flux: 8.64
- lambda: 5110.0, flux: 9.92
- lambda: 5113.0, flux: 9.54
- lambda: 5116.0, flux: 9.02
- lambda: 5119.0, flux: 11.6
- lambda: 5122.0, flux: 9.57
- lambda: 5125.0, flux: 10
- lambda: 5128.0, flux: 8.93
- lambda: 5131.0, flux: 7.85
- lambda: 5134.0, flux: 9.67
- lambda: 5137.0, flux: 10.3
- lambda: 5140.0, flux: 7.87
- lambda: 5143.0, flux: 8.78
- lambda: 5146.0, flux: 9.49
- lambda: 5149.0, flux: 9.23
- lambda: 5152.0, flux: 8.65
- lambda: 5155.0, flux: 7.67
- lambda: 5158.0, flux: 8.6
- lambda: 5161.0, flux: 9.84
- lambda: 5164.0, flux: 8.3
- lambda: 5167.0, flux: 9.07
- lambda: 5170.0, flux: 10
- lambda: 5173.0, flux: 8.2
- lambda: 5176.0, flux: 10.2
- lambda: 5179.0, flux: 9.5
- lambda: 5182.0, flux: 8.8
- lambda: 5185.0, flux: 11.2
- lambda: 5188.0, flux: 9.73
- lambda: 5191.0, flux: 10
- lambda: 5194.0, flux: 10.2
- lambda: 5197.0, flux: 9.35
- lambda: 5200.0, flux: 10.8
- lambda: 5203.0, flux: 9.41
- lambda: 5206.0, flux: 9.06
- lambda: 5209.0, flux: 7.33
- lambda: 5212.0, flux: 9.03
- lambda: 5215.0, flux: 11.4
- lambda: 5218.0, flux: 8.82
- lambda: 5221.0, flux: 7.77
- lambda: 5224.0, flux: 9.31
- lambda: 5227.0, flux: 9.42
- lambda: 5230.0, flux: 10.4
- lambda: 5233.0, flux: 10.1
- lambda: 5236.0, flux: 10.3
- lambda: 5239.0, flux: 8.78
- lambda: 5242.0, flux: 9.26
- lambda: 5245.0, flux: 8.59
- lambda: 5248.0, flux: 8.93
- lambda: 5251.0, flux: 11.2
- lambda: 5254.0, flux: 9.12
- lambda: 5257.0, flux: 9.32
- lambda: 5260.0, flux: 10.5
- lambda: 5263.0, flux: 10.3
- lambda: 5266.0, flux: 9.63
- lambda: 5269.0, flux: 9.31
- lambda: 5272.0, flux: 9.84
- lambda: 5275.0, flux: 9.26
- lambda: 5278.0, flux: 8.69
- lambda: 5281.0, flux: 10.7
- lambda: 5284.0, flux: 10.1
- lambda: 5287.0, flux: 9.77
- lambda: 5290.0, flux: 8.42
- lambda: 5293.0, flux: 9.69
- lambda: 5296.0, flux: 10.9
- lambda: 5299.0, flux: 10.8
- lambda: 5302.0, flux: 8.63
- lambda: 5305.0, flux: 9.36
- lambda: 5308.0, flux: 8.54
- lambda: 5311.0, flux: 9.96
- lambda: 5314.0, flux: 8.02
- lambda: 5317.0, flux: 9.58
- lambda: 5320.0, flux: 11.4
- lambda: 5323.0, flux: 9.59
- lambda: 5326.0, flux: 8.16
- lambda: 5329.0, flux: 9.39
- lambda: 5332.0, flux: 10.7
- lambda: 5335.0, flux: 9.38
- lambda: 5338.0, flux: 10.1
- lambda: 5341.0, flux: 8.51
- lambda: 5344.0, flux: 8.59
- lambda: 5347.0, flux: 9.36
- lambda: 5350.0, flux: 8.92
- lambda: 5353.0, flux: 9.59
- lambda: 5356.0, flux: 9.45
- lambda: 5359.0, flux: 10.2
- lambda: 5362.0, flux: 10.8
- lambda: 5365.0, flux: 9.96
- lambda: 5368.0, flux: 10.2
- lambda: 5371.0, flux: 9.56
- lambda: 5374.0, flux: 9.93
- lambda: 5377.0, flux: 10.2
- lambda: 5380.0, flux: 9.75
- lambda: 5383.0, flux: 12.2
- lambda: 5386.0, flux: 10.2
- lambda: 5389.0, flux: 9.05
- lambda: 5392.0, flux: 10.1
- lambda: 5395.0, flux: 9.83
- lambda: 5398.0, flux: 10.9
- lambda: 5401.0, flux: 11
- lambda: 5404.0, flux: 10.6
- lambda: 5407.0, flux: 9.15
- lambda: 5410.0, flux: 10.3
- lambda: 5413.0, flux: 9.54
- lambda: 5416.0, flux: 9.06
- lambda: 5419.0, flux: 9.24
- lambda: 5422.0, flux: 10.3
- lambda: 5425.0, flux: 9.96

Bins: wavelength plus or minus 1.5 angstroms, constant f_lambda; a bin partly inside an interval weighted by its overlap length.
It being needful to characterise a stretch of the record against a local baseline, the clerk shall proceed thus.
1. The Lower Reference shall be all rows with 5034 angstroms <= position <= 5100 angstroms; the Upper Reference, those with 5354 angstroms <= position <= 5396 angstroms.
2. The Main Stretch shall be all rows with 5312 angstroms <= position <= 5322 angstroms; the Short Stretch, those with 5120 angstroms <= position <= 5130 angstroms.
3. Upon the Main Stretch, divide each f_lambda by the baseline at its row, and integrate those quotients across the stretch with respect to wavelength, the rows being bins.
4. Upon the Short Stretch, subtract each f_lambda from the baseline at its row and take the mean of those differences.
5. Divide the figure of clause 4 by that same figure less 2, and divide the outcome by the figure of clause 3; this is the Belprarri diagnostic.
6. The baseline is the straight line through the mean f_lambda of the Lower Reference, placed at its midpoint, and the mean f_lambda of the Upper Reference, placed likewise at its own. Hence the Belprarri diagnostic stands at 0.00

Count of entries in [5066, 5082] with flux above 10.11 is 1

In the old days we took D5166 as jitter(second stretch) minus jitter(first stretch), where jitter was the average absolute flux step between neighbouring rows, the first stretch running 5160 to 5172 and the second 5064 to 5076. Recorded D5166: 0.54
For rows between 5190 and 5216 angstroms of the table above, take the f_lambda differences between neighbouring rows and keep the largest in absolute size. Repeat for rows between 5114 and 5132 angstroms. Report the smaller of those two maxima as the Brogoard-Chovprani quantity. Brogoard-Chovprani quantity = 2.4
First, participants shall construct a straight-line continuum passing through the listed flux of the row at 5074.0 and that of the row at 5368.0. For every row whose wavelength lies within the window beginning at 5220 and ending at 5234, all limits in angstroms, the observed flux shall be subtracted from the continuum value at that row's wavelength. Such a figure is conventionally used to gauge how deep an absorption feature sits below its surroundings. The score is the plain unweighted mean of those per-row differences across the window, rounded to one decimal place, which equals -0.7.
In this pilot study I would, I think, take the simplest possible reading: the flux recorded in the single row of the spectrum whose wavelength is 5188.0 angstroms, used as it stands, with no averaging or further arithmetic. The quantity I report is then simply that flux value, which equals 9.73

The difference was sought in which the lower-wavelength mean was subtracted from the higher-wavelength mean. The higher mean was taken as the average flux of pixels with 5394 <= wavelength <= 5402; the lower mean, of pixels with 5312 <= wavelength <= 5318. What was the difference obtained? 1.8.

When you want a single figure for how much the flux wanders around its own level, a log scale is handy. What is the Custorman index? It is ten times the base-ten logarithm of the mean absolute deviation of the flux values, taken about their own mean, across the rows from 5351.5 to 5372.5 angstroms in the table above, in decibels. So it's -4.29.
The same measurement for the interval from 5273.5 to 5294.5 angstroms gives -2.04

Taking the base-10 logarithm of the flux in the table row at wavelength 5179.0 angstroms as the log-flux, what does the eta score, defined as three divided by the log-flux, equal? 3.07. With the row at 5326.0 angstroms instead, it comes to 3.29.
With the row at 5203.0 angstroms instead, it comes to 3.08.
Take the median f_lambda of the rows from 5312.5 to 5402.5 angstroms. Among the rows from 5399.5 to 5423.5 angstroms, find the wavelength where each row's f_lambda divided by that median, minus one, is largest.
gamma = 5401.0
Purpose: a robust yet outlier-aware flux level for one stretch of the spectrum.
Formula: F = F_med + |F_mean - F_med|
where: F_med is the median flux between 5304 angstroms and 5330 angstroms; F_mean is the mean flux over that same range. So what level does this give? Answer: 9.45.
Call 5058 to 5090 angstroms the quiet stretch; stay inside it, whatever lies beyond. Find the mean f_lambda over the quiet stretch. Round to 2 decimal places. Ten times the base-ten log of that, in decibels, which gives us 9.82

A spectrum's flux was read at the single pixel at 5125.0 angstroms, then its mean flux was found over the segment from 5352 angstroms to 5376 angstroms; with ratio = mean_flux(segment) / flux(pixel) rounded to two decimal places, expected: 1.00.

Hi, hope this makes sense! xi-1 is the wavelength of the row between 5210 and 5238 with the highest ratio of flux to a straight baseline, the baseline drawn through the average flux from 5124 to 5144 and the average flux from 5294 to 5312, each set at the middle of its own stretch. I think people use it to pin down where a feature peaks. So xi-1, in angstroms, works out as 5215.0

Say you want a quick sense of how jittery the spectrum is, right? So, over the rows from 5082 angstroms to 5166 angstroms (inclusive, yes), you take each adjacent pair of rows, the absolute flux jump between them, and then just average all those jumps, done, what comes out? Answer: 1.09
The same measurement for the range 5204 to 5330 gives 1.12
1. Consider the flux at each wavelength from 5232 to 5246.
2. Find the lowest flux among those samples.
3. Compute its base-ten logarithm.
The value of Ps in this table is 0.934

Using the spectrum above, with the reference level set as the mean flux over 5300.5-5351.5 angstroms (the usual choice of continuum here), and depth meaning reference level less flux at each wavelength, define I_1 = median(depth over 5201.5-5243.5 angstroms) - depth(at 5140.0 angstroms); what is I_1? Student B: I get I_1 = -1.4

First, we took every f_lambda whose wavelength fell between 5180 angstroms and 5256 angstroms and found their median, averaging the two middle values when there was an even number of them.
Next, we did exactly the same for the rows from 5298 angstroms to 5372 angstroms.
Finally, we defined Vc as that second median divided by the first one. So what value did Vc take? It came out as 1.02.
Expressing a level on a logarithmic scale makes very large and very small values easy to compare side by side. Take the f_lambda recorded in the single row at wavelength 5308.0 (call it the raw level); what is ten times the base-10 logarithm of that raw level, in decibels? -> 9.3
